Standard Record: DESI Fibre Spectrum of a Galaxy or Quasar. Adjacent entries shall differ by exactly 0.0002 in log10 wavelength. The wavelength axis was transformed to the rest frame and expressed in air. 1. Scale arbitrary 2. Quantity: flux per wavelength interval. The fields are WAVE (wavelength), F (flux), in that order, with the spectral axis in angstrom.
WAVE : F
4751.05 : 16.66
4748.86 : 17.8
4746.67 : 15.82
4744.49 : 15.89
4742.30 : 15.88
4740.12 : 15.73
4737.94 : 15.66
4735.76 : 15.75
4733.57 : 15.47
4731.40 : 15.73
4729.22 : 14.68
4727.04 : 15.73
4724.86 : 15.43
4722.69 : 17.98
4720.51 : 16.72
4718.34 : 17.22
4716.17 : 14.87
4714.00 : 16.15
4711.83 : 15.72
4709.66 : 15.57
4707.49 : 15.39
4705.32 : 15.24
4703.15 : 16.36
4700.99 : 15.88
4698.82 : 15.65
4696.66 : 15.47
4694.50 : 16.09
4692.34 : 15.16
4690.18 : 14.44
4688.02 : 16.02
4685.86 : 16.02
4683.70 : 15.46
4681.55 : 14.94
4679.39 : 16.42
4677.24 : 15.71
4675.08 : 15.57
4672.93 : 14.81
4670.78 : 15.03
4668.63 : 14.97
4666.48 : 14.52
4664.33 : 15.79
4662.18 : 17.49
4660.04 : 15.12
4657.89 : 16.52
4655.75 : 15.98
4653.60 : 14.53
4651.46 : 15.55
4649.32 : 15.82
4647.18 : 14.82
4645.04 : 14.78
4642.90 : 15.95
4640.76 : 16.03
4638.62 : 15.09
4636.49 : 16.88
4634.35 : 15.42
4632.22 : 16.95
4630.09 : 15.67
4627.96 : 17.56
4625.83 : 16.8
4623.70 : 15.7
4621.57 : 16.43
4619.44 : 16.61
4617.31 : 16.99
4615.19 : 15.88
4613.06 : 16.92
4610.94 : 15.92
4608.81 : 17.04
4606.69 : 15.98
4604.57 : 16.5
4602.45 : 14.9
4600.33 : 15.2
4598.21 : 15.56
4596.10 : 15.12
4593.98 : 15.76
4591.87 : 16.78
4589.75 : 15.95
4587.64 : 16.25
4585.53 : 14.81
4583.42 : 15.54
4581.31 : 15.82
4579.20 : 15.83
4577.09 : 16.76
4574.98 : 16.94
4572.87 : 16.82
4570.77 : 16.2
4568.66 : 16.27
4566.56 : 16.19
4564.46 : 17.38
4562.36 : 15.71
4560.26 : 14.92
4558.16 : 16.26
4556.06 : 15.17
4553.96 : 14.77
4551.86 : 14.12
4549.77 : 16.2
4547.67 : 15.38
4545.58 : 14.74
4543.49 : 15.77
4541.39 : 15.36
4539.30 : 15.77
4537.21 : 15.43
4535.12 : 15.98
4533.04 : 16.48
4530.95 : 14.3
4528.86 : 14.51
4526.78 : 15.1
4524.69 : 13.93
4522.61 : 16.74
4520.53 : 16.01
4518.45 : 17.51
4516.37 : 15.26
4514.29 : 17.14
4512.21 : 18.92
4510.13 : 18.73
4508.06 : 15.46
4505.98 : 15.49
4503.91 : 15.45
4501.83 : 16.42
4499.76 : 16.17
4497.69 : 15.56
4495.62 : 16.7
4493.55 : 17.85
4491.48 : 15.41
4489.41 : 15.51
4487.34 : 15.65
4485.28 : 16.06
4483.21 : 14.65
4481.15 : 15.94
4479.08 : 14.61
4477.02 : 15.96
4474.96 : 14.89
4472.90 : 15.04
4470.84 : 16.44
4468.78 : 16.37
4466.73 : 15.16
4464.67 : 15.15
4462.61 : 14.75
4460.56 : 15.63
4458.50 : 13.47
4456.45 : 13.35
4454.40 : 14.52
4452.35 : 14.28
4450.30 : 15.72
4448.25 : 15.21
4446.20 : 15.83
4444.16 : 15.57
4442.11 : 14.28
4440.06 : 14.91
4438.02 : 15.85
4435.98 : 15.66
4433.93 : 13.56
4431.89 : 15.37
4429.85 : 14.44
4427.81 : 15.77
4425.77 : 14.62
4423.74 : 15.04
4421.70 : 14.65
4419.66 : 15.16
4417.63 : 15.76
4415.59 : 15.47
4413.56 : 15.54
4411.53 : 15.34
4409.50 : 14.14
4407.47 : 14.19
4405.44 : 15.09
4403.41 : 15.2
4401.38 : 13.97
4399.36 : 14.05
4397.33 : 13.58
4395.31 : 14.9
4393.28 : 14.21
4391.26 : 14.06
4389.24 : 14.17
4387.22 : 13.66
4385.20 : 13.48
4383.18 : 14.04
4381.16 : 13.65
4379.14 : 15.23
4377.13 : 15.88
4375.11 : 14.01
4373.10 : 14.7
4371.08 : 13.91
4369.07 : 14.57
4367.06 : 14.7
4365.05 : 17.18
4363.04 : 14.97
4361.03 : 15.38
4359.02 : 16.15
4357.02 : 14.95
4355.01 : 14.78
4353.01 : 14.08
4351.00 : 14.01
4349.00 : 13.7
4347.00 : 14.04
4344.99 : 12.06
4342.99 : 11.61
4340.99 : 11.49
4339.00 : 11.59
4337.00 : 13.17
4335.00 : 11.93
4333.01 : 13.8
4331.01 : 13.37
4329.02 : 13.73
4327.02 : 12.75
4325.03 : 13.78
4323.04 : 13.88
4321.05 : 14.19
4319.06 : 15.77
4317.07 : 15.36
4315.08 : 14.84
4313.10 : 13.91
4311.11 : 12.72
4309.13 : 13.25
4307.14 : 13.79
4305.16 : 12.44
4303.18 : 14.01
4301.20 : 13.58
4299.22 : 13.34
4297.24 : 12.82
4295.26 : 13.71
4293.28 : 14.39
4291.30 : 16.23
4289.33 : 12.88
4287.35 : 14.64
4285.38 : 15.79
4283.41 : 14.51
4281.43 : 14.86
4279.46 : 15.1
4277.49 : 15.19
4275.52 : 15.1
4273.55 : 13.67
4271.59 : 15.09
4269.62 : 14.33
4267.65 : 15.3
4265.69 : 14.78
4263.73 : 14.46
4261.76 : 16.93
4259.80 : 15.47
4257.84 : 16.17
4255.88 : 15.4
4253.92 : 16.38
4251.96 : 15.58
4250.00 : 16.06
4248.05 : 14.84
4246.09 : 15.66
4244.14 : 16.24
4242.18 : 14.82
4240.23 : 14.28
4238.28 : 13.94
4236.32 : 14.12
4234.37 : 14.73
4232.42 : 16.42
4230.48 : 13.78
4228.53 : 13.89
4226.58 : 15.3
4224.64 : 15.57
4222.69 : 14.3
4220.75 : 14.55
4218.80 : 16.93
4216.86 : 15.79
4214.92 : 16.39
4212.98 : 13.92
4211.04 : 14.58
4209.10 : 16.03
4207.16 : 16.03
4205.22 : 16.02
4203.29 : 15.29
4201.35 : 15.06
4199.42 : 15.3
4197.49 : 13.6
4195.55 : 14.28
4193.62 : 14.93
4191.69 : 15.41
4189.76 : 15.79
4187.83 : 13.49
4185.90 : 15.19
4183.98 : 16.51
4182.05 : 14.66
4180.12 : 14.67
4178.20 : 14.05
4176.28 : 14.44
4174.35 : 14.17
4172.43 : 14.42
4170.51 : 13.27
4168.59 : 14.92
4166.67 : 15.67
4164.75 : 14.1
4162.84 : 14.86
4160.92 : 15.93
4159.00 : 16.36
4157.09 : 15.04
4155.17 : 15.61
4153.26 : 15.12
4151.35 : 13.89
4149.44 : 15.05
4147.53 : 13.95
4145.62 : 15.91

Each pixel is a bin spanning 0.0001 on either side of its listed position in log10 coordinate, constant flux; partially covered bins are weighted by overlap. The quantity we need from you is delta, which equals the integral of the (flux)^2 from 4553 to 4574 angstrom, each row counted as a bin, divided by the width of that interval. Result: 256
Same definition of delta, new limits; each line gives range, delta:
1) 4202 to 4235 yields 234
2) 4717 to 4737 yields 259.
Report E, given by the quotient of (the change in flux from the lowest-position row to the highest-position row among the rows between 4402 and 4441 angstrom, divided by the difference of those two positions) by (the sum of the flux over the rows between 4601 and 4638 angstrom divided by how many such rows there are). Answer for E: -0.0005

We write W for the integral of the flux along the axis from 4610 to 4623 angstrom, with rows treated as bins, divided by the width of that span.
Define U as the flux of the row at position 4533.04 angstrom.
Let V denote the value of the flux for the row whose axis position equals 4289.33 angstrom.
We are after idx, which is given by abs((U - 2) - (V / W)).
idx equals 13.7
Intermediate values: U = 16.48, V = 12.88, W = 16.4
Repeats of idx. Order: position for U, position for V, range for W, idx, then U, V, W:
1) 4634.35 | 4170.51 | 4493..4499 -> 12.6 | 15.42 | 13.27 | 16.6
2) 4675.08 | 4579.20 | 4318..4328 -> 12.4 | 15.57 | 15.83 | 14.1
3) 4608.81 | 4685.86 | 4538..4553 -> 14.0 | 17.04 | 16.02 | 15.3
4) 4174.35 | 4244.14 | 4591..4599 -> 11.1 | 14.17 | 16.24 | 15.8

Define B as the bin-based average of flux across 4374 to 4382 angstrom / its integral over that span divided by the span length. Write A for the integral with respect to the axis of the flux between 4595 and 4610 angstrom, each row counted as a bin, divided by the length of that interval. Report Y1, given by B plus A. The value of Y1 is 30.5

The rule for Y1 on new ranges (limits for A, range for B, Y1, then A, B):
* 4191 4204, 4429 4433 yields 29.7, 14.8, 14.9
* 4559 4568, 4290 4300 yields 30.2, 16.1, 14.1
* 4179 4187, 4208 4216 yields 30.5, 15.2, 15.2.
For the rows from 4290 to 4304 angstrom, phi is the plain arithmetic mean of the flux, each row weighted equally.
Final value 14.0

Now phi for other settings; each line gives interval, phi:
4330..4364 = 13.6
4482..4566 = 15.8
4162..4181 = 14.5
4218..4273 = 15.2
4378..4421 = 14.5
